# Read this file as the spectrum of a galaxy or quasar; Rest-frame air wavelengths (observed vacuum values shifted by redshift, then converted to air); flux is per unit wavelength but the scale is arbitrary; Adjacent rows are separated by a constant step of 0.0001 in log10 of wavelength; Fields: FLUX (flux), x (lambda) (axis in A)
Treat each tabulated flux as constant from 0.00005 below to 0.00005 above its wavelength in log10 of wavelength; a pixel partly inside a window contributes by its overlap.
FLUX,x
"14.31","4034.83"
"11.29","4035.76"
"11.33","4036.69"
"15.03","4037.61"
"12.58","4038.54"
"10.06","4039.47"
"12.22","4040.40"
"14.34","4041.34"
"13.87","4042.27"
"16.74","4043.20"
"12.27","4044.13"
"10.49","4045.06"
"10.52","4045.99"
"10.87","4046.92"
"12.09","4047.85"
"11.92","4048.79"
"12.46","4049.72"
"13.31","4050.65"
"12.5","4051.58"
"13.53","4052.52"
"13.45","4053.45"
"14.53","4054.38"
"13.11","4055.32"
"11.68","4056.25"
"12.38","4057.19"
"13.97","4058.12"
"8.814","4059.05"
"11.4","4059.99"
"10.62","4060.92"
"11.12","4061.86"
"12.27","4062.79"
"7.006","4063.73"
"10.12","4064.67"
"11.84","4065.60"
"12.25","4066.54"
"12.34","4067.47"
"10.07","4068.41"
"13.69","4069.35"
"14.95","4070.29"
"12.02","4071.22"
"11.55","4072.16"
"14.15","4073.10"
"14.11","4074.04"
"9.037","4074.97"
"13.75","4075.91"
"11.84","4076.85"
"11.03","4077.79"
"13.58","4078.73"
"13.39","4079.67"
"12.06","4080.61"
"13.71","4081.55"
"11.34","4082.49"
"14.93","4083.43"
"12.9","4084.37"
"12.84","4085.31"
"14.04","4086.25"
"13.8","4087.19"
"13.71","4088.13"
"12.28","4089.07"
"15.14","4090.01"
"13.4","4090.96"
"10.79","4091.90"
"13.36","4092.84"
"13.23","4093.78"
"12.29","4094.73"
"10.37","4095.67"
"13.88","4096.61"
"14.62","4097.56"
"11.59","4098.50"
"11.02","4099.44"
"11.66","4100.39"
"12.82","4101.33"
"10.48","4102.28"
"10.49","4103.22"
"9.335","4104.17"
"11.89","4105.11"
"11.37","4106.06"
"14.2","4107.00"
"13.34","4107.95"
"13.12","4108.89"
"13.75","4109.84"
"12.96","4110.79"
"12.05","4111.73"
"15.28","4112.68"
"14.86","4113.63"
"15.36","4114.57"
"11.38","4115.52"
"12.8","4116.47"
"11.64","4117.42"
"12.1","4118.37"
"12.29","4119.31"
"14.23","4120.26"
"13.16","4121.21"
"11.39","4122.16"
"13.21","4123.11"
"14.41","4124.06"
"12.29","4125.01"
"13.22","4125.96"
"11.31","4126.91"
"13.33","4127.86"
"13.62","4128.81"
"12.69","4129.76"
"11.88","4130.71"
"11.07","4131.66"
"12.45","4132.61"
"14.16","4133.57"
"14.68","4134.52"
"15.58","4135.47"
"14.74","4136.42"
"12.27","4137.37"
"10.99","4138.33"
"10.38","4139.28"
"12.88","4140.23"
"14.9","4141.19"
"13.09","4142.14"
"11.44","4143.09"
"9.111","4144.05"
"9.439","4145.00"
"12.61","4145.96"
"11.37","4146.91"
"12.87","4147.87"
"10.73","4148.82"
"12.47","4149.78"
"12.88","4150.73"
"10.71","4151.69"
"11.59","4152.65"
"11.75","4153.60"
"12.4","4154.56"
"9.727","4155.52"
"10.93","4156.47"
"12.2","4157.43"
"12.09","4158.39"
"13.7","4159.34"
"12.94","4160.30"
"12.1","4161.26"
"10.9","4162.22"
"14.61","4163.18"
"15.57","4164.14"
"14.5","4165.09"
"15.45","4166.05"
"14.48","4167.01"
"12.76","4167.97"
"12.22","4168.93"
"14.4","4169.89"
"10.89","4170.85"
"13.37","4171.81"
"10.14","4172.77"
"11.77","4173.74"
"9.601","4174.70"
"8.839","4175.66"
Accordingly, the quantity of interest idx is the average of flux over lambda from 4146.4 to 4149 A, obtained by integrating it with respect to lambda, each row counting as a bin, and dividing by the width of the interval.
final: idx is 11.8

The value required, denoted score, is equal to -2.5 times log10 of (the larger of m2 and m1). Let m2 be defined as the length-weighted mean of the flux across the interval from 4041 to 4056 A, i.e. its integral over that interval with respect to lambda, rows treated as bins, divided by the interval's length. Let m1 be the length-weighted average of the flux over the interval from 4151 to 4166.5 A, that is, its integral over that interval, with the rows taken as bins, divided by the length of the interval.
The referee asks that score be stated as -2.77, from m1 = 12.6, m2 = 12.85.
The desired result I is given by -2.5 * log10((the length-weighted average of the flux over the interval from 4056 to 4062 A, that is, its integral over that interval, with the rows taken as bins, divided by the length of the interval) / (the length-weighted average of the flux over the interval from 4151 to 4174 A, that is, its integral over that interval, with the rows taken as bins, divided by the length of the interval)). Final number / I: 0.10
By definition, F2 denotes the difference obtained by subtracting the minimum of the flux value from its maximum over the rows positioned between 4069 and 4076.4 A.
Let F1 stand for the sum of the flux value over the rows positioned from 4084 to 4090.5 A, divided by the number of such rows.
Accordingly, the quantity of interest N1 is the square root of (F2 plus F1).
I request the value 4.41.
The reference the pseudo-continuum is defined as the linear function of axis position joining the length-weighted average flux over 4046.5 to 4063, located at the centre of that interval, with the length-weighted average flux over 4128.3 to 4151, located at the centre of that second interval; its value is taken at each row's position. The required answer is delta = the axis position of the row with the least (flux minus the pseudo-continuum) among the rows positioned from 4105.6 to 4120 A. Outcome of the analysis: 4115.52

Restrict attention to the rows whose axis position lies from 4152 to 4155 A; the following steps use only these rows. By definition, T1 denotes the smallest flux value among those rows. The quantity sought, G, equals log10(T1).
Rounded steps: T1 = 11.59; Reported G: 1.06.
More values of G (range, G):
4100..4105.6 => 0.97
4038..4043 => 1.00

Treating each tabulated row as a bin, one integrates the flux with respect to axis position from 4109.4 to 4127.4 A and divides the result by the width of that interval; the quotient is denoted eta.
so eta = 13.0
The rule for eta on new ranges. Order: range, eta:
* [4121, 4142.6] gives 12.9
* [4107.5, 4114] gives 13.6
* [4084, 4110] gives 12.5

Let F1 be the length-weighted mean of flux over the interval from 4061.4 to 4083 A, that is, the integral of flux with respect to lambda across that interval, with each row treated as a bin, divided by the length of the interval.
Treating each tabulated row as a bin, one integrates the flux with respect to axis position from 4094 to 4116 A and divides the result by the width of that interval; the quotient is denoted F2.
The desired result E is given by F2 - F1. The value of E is 0.5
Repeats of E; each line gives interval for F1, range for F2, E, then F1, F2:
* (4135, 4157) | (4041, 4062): 0.5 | 11.9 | 12.4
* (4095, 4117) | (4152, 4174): 0.1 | 12.5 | 12.6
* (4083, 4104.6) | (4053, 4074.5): -0.5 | 12.6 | 12.1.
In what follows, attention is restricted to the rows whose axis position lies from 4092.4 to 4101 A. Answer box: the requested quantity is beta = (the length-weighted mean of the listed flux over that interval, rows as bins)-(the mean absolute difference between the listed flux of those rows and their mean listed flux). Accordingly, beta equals 11.3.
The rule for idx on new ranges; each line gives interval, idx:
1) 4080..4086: 13.0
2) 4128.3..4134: 12.6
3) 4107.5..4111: 13.3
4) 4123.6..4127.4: 12.8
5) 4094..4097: 12.2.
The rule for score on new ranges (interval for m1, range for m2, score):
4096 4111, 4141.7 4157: -2.72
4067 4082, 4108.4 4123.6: -2.79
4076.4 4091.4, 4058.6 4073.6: -2.79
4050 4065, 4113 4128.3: -2.78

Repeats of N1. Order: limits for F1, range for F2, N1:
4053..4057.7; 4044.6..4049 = 3.82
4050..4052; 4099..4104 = 3.90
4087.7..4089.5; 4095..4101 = 4.15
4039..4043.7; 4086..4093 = 4.22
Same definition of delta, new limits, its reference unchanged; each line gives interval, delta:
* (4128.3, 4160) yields 4144.05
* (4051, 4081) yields 4063.73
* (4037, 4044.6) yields 4039.47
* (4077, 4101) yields 4095.67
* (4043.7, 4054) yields 4045.06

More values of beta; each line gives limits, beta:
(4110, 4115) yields 12.8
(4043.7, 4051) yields 10.9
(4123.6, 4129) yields 12.2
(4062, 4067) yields 9.0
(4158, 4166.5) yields 12.2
